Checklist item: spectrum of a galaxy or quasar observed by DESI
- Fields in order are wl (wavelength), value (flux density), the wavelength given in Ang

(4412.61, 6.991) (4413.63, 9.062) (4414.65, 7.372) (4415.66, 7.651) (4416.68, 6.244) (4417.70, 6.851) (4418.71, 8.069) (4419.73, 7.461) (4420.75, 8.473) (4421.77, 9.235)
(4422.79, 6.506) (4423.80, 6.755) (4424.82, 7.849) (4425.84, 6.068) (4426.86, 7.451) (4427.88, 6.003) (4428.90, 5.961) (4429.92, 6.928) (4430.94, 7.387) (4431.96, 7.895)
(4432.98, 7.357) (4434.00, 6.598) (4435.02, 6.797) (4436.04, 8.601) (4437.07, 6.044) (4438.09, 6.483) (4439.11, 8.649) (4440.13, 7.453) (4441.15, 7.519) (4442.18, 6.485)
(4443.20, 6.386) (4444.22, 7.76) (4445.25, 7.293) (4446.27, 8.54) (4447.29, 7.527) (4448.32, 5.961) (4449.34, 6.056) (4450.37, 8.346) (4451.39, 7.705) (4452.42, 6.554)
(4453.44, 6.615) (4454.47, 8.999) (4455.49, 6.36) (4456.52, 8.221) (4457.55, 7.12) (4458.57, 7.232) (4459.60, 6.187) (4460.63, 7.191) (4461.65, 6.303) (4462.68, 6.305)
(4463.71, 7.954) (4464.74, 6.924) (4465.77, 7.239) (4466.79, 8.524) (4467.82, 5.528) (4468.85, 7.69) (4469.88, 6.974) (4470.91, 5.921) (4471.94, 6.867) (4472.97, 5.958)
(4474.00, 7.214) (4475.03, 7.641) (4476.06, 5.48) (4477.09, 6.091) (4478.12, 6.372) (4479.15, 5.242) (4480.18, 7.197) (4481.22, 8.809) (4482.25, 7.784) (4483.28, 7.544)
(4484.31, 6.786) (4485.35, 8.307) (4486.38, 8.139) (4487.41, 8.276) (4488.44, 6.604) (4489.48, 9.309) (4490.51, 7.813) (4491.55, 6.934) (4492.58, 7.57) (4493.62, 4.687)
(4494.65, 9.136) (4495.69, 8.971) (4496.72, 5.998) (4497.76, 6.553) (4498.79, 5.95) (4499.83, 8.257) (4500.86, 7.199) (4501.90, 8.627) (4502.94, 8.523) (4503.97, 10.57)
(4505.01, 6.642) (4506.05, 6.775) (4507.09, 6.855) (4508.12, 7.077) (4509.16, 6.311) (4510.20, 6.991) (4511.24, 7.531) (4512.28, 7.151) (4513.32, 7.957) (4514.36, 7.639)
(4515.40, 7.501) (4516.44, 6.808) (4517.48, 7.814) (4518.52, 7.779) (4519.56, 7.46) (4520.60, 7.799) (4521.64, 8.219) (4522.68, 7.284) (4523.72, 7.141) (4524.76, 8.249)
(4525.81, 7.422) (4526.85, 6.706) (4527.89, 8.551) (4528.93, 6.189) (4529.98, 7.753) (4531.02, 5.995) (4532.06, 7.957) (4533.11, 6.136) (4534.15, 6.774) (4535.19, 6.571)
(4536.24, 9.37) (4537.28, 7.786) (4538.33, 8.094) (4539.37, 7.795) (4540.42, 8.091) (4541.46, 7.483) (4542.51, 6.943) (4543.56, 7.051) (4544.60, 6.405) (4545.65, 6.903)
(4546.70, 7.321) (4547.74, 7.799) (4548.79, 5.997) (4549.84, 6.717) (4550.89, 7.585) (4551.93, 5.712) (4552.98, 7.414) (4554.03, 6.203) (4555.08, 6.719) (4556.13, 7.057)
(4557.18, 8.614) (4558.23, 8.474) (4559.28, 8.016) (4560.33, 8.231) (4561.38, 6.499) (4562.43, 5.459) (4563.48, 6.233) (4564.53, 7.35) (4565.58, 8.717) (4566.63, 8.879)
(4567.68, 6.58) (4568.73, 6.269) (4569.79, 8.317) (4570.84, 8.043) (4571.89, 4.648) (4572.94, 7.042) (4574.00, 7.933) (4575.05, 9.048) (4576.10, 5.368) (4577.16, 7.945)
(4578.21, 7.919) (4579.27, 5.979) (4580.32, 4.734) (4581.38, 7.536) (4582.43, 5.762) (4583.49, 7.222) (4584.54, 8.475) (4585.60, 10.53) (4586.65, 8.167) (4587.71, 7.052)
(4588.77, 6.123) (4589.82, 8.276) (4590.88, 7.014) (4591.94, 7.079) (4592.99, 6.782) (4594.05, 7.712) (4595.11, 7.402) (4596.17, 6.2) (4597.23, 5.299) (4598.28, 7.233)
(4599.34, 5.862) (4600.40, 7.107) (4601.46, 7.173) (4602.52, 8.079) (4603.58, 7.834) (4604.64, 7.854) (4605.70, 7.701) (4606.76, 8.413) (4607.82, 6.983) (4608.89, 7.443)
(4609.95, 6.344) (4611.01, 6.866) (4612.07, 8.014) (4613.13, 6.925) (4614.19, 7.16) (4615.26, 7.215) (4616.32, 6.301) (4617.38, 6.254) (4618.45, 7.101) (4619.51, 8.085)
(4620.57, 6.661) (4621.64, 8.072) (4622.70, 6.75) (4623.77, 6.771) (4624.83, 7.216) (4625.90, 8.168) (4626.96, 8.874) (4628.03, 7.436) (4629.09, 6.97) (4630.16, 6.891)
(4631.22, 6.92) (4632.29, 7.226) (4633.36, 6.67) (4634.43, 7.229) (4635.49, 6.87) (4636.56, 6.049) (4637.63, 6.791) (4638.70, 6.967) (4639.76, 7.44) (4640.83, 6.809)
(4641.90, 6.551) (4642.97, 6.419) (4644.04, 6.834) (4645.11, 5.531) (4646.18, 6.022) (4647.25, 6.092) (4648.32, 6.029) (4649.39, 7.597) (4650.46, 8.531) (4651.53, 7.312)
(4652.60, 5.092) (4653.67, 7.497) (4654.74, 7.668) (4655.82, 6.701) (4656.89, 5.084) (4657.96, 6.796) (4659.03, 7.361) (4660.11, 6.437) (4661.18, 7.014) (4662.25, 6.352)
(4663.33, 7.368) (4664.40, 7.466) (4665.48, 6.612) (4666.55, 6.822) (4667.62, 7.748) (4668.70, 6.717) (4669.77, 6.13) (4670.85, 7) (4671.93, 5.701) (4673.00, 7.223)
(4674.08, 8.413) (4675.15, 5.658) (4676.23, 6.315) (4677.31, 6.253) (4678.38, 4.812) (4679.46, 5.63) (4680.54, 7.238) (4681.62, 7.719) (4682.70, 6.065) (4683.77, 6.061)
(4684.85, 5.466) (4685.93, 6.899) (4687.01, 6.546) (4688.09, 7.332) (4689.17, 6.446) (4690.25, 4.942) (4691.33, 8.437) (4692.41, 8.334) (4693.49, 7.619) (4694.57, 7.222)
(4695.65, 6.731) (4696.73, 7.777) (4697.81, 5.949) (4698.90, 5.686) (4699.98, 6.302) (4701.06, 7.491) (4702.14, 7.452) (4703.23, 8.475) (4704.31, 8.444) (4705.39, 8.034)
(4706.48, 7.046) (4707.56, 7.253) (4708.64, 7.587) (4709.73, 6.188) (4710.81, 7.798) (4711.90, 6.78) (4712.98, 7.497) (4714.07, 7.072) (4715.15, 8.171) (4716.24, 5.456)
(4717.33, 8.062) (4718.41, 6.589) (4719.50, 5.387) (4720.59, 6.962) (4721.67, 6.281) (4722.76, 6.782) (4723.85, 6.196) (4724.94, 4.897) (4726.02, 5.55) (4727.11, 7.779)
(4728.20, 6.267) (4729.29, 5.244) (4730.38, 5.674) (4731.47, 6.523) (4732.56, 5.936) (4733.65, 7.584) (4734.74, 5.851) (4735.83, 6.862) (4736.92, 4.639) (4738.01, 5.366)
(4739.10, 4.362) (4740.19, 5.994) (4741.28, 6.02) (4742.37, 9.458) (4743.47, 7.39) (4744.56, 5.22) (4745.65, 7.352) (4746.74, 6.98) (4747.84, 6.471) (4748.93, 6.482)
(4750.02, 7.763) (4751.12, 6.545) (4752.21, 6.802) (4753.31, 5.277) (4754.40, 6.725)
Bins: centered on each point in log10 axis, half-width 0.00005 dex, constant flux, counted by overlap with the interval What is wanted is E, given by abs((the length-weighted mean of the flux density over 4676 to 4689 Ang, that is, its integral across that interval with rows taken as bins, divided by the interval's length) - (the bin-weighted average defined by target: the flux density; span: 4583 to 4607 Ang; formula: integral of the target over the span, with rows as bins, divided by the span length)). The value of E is 1.0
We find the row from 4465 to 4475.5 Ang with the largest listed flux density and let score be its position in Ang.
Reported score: 4466.79 Ang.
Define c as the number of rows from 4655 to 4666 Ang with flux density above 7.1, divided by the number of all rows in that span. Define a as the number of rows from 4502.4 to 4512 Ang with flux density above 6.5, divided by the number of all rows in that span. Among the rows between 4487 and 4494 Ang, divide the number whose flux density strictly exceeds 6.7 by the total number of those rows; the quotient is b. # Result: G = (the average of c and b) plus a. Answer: 1.4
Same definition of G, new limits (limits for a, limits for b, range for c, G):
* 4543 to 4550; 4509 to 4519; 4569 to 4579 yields 1.5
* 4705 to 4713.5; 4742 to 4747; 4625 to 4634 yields 1.5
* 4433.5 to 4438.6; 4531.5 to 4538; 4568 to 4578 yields 1.2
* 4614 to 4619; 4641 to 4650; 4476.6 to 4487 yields 1.0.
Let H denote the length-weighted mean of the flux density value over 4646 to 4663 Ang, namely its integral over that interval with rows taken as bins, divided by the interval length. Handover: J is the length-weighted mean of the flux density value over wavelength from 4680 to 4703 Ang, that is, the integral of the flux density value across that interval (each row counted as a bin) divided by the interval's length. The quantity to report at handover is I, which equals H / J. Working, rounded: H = 6.7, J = 6.9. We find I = 0.98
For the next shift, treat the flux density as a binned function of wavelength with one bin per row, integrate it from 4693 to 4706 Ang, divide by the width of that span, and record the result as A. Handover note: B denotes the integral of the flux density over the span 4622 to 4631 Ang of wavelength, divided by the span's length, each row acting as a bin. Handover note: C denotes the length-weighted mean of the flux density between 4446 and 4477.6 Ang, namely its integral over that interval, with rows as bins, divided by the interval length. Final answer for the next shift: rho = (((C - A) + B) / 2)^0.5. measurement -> 1.89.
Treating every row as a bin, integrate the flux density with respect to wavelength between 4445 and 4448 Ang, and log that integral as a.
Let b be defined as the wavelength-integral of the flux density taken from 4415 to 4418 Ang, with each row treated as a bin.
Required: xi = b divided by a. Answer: 0.9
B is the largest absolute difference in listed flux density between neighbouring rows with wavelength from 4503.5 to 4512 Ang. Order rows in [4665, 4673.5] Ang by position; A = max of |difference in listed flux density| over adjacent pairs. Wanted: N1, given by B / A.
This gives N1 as 2.6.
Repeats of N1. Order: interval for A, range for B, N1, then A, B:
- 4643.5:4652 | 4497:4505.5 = 2.5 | 1.6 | 3.9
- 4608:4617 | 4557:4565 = 1.5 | 1.1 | 1.7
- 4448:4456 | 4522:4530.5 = 0.9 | 2.6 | 2.4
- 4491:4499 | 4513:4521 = 0.2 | 4.4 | 1.0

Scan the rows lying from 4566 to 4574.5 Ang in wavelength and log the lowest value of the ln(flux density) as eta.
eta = 1.54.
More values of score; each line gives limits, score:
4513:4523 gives 4521.64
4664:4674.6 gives 4674.08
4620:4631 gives 4626.96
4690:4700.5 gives 4691.33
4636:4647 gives 4639.76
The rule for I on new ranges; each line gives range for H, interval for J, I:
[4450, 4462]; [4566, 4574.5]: 1.00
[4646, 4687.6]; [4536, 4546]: 0.88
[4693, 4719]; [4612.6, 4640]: 1.01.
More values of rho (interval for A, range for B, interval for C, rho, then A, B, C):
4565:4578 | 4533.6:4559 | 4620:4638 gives 1.88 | 7.41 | 7.3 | 7.16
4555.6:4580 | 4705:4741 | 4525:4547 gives 1.80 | 7.31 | 6.5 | 7.31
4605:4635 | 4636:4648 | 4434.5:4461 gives 1.80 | 7.24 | 6.5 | 7.23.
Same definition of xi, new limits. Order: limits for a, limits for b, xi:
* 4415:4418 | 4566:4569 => 1.1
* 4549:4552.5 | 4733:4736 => 0.9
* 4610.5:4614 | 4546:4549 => 0.8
